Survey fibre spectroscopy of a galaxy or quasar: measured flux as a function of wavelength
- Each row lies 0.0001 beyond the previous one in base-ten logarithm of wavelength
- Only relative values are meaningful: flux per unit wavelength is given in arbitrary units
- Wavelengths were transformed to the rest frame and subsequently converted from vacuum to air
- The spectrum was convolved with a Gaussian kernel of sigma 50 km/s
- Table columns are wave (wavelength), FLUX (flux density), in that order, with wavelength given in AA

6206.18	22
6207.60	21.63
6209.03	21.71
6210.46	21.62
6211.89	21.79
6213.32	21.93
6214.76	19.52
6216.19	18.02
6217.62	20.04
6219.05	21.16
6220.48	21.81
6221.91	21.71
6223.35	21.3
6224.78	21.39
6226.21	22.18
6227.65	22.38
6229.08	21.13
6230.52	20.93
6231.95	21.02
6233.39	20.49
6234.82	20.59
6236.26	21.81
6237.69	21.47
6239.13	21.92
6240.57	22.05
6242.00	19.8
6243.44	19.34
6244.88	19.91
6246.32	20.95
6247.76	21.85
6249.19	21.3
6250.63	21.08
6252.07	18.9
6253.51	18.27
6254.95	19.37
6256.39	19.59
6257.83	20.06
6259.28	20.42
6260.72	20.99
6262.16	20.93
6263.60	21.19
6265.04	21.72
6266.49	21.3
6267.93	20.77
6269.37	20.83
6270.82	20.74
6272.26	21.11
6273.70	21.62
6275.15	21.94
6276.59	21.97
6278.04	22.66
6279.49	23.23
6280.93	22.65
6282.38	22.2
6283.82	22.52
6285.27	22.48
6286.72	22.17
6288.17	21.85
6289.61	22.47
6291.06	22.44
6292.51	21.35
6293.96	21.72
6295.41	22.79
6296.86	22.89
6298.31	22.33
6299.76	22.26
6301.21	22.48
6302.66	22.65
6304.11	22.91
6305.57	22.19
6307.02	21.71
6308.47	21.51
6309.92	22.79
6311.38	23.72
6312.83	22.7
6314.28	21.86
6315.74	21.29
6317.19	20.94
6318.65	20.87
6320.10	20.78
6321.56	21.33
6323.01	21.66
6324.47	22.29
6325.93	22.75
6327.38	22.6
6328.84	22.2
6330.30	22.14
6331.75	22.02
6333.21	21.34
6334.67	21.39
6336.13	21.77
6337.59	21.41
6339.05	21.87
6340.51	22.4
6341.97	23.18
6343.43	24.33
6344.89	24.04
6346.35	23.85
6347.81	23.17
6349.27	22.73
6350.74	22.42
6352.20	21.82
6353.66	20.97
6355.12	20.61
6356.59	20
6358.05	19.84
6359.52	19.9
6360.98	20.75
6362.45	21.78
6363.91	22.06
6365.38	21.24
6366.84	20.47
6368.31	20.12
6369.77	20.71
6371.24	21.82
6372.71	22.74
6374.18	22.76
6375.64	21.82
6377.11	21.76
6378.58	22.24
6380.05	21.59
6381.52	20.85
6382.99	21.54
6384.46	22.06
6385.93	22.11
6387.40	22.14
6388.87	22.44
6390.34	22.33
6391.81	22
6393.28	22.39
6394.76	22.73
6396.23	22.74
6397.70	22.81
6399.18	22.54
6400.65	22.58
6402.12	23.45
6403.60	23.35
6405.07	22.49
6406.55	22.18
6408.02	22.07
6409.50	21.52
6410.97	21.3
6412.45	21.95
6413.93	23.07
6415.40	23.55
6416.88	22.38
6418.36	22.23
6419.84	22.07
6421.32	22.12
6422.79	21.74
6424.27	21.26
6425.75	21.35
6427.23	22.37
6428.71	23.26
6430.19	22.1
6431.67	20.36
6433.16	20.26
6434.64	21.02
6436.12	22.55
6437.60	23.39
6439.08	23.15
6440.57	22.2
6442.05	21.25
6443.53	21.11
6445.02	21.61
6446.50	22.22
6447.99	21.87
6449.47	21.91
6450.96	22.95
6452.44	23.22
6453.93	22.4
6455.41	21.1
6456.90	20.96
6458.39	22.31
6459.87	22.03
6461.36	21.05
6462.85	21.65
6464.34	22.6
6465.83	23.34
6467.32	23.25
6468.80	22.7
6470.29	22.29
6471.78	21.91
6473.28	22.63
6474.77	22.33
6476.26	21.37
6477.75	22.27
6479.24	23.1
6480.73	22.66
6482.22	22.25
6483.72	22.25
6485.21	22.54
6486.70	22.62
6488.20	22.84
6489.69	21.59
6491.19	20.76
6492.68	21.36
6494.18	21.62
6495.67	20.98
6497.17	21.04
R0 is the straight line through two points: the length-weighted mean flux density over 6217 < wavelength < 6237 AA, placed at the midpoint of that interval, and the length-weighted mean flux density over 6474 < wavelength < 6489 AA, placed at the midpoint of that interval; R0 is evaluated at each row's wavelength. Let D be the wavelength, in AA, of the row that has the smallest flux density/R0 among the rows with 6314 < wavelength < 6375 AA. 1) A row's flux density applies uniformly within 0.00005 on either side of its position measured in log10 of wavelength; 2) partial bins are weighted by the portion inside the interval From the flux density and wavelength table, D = 6358.05 AA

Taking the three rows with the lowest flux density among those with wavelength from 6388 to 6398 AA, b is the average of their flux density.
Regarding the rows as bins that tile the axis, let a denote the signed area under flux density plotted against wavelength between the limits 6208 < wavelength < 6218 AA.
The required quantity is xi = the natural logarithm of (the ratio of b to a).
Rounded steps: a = 207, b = 22.2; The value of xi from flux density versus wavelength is -2.23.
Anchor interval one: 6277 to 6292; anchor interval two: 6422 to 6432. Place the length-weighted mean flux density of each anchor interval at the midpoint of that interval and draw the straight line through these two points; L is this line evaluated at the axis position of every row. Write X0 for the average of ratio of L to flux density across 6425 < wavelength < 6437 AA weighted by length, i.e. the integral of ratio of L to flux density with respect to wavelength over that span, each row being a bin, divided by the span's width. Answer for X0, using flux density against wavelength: 1.01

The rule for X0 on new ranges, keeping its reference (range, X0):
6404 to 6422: 0.98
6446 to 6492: 0.98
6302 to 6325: 1.02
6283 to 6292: 1.01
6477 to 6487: 0.96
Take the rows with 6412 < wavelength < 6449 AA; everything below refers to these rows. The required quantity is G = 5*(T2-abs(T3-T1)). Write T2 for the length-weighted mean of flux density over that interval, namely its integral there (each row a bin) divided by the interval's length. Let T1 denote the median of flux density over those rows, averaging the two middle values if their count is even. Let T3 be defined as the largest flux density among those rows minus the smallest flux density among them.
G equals 16.0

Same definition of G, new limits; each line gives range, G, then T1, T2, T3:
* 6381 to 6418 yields 13.4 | 22.4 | 22.4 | 2.70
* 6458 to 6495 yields 12.5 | 22.3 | 22.2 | 2.58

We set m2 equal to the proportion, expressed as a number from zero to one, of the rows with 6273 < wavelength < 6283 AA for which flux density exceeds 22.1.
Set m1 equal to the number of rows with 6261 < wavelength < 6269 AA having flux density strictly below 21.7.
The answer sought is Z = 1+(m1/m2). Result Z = 8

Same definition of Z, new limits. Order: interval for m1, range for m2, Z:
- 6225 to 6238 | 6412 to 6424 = 11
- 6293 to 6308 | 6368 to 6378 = 1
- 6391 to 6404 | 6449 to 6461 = 1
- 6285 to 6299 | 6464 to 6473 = 2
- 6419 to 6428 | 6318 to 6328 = 6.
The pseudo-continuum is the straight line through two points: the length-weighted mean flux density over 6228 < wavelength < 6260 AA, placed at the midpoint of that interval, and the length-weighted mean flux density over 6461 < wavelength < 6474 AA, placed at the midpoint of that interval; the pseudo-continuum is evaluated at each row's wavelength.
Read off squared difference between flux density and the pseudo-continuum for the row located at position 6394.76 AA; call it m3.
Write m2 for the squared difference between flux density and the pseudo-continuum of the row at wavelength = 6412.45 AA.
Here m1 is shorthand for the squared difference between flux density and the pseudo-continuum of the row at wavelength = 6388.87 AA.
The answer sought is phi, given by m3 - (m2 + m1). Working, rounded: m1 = 0.46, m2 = 0.0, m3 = 0.8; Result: 0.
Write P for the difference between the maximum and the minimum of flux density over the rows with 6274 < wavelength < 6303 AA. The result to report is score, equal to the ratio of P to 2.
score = 0.94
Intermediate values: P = 1.9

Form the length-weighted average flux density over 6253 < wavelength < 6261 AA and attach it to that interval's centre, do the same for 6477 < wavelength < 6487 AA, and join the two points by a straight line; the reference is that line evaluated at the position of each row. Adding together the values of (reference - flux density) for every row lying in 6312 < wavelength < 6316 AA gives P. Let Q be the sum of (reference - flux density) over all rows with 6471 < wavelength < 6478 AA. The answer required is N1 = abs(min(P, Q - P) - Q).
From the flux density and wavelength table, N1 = 6.2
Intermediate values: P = -4.5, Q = 2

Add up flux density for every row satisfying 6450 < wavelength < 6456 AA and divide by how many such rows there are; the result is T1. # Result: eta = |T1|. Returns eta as 22.42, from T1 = 22.4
